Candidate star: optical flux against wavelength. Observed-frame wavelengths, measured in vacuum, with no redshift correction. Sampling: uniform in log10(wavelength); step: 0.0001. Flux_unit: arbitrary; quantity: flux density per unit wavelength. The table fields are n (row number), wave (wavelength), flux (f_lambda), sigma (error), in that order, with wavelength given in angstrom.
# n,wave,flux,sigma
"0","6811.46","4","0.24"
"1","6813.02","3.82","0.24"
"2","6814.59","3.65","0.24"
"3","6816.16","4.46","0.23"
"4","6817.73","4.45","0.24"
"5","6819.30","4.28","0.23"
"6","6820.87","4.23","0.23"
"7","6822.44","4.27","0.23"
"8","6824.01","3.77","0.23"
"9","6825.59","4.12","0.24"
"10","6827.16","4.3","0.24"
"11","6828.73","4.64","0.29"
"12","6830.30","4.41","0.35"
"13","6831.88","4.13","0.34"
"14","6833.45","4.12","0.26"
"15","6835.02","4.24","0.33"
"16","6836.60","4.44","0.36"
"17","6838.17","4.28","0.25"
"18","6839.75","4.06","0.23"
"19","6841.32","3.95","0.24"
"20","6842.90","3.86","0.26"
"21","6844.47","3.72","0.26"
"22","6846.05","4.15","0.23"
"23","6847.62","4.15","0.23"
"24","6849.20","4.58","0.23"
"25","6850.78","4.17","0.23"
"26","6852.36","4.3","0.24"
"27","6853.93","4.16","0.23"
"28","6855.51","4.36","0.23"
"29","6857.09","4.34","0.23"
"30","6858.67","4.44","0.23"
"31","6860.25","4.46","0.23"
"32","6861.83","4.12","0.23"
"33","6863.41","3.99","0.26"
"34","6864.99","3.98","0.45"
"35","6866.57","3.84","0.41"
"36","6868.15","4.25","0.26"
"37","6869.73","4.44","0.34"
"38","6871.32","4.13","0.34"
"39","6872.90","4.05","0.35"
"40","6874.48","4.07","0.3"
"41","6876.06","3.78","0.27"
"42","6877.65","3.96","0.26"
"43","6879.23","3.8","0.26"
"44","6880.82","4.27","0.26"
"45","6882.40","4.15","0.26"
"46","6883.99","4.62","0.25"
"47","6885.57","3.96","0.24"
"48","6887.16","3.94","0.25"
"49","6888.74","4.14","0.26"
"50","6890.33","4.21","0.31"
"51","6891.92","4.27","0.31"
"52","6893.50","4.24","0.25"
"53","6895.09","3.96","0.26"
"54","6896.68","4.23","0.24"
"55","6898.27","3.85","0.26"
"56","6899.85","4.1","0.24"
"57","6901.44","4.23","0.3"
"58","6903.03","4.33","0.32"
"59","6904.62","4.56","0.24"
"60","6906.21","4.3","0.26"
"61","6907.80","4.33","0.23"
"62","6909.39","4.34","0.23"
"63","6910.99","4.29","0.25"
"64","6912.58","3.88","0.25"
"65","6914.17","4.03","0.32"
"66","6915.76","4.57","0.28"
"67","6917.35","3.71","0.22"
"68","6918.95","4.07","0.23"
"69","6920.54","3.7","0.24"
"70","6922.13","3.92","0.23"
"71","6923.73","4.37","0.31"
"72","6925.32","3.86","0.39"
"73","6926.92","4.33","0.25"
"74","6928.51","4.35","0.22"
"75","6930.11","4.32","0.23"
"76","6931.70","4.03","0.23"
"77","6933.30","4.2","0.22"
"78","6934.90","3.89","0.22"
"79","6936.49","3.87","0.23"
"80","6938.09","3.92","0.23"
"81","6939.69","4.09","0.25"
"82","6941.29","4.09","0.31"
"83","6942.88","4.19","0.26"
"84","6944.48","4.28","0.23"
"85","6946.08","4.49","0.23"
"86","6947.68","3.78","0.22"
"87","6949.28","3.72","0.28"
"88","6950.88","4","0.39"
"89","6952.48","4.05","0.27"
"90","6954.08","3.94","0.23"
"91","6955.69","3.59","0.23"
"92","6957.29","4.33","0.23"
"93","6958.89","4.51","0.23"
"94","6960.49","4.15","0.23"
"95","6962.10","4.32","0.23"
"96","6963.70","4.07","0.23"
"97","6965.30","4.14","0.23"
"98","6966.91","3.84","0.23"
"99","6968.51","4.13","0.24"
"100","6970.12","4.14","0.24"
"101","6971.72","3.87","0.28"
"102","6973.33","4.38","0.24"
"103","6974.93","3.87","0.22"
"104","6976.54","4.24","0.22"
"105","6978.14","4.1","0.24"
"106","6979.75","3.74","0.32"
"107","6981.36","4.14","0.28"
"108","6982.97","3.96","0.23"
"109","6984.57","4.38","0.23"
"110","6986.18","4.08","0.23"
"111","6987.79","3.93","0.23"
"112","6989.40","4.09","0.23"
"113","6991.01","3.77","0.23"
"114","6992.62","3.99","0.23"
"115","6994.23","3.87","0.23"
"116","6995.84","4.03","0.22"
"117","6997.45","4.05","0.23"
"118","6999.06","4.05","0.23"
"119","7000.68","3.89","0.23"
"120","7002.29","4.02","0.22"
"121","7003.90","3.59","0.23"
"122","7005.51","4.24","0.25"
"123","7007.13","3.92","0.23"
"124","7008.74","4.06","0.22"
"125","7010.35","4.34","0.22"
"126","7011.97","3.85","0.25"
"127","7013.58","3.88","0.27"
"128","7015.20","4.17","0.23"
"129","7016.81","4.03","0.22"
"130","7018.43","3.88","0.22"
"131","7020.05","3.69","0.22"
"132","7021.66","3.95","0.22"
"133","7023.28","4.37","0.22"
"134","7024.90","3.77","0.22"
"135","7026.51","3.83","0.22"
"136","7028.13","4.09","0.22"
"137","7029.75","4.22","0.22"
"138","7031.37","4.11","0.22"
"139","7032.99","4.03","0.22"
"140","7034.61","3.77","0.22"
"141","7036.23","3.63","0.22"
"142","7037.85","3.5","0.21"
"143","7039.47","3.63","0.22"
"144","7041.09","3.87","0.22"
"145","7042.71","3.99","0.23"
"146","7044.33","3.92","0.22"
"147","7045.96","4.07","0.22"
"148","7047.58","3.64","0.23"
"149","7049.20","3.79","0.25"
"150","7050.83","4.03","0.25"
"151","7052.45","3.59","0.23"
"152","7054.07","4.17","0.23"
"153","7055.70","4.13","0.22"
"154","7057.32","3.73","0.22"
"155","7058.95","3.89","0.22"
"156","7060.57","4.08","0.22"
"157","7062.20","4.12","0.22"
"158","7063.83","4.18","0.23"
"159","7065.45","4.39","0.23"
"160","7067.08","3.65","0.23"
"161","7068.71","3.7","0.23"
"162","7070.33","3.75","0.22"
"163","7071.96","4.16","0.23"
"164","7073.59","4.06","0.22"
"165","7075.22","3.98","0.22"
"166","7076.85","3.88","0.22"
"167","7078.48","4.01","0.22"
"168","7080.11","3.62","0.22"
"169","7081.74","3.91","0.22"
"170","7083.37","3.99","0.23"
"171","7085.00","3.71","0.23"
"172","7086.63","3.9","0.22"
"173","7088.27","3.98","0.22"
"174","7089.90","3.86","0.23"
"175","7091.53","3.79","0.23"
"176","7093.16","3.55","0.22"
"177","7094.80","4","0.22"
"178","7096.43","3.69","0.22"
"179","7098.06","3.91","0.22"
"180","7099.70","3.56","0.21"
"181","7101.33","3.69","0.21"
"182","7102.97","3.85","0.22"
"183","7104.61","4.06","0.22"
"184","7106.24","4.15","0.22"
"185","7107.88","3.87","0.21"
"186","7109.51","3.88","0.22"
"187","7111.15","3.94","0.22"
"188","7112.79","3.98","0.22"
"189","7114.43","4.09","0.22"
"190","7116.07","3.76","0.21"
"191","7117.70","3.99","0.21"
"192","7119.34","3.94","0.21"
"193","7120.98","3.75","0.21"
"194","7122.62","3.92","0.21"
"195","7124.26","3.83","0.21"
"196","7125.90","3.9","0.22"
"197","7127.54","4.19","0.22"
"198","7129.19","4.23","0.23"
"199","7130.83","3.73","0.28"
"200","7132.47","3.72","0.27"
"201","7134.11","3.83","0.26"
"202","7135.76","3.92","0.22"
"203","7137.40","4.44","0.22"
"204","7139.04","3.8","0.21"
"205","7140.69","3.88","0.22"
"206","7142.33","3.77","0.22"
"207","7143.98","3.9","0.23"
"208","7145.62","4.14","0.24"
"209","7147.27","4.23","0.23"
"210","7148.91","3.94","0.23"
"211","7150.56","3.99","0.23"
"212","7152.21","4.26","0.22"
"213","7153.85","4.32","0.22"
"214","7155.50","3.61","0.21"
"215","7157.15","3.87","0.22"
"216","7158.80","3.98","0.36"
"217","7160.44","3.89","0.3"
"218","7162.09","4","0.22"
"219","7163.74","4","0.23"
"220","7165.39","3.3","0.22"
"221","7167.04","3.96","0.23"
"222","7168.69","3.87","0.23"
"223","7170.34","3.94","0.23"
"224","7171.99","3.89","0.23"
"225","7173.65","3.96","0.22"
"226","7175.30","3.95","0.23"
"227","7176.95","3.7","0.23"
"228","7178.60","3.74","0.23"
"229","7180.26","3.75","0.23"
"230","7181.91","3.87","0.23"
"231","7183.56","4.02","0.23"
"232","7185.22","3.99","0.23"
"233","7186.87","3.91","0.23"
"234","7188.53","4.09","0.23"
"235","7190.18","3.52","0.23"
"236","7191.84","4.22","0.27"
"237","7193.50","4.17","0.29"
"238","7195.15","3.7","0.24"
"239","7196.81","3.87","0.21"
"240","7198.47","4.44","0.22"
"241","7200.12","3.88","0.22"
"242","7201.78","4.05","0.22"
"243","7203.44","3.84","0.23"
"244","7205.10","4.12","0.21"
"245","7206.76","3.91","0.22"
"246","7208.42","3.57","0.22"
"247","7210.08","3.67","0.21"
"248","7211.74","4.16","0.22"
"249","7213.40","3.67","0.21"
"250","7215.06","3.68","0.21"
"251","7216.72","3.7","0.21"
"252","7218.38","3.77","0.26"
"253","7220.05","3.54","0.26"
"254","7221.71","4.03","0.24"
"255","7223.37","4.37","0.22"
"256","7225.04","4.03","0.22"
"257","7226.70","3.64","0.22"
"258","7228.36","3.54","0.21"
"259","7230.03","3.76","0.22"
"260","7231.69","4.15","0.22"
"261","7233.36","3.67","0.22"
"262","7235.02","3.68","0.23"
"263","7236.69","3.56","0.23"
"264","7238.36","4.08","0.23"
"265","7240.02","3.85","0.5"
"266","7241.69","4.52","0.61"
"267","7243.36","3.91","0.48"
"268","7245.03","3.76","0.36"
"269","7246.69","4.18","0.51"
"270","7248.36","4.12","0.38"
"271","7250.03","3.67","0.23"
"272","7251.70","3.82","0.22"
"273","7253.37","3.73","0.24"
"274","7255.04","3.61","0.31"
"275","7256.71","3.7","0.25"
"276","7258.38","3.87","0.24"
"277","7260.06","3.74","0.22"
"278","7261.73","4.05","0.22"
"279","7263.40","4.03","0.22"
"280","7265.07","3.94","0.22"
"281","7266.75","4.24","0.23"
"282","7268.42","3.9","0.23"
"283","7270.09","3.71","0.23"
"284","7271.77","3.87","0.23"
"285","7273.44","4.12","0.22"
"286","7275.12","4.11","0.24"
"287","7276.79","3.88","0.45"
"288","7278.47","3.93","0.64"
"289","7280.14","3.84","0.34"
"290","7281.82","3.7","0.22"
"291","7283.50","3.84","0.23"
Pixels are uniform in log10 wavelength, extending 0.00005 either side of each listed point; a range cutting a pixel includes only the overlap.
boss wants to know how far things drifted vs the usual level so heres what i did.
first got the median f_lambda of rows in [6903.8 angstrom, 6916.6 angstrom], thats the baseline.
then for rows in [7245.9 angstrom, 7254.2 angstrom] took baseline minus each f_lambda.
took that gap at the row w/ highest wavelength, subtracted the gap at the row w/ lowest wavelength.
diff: 0.45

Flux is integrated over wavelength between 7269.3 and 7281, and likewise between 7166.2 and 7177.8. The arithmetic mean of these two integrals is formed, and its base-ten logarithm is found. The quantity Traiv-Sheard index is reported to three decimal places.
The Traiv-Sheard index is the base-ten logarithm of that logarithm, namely 0.220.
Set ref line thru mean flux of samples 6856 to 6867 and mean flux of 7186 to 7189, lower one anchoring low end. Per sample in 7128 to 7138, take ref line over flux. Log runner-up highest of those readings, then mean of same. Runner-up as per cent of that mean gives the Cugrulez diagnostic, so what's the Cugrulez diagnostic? 106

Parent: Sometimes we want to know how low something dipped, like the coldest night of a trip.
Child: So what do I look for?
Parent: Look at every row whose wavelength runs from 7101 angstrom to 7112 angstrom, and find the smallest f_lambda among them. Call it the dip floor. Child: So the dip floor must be 3.69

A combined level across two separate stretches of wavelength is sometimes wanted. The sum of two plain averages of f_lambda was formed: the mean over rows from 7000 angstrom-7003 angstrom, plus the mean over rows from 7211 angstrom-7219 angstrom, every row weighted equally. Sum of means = 7.75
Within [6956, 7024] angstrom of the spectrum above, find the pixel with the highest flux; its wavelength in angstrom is 6958.89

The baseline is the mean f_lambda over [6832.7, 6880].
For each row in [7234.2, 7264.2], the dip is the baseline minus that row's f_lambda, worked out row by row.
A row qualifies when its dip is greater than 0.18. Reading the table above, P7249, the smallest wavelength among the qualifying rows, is 7235.02 angstrom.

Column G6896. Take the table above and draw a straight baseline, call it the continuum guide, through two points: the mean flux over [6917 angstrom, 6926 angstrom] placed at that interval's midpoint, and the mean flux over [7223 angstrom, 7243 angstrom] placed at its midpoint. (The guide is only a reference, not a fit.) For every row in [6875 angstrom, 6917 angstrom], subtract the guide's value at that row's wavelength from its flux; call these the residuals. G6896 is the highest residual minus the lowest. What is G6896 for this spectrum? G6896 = 0.84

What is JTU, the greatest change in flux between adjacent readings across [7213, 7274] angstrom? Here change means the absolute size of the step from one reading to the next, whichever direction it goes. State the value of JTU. 0.670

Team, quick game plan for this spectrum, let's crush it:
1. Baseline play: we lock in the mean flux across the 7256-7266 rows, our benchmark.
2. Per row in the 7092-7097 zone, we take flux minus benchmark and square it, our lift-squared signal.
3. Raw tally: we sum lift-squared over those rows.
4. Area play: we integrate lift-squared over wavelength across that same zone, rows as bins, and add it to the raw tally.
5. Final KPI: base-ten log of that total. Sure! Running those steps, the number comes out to -0.36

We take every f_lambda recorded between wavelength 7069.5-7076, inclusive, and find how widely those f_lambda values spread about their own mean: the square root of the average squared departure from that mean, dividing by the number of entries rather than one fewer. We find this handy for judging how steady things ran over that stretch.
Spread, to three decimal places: 0.151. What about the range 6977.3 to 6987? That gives 0.193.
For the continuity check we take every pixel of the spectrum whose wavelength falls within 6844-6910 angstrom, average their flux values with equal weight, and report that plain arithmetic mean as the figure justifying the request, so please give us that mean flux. 4.17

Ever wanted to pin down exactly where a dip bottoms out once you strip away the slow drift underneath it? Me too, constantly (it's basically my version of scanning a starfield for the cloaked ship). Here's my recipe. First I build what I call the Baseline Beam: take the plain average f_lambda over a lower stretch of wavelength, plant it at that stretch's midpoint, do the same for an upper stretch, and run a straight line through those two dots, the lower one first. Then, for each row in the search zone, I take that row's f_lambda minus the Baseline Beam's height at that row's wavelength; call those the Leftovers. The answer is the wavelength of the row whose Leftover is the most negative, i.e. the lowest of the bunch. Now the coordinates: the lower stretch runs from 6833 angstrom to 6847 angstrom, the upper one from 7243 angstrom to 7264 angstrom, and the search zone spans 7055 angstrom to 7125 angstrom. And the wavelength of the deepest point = 7093.16 angstrom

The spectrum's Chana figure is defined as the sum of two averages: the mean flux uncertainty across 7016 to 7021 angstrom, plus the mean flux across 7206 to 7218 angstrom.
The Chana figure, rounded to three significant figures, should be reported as 3.99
